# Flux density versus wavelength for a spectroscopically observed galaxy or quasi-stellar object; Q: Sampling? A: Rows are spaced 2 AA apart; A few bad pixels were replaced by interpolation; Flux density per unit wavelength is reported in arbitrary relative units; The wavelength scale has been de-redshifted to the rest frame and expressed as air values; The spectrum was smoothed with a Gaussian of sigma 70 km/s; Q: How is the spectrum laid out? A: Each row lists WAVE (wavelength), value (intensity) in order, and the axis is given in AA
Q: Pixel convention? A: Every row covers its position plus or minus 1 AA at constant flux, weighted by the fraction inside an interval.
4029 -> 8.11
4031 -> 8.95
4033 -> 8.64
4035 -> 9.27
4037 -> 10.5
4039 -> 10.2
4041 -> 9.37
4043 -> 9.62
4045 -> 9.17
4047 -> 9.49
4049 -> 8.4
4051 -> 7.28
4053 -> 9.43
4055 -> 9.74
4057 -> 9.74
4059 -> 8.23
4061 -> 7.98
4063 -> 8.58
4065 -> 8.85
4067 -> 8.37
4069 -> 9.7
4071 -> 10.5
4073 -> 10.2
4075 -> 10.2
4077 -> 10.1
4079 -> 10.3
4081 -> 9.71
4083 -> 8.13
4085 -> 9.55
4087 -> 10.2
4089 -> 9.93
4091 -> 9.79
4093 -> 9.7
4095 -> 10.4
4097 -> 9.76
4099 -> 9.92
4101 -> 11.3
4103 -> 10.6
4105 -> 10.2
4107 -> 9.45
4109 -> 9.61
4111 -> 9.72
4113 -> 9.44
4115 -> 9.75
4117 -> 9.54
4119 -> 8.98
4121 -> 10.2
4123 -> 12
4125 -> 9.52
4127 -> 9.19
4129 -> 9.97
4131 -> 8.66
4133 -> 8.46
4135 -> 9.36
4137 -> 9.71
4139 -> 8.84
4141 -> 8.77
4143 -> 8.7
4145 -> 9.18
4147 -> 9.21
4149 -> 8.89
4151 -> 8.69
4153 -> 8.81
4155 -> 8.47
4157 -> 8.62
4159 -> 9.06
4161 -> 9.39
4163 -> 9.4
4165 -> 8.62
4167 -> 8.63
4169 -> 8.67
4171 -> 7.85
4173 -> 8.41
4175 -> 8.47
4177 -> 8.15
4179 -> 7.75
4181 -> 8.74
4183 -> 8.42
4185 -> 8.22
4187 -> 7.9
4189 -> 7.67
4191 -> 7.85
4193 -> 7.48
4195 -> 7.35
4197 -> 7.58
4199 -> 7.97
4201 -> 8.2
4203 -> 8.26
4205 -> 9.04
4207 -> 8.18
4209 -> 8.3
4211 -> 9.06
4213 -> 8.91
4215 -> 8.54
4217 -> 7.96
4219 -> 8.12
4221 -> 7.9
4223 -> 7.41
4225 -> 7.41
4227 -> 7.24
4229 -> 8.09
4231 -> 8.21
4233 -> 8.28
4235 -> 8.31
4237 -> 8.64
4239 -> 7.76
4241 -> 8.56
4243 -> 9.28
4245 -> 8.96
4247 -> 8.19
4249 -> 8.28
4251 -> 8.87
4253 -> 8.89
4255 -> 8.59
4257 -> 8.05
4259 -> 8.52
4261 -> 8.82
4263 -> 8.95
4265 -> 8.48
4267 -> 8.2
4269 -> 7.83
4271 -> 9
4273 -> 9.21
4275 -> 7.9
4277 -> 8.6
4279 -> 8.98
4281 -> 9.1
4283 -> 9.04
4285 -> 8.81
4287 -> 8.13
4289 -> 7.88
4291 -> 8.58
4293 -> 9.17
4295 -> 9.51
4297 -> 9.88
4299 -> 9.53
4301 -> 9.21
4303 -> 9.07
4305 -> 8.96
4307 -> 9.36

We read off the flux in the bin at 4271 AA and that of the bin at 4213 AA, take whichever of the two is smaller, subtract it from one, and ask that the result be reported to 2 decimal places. -7.91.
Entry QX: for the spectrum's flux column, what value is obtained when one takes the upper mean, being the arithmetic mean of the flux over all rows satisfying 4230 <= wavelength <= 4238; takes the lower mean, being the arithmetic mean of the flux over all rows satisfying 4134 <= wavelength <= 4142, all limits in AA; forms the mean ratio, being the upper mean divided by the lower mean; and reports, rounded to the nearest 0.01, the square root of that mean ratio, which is 0.95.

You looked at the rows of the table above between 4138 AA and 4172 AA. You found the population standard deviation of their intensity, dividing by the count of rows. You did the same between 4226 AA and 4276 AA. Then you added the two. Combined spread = 0.85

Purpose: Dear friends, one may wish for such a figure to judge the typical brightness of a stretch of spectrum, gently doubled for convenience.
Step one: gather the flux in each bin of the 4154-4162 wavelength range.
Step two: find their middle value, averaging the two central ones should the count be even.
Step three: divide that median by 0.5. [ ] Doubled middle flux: 17.7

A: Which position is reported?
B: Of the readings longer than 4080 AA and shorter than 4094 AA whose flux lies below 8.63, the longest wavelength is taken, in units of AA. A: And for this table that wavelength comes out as 4083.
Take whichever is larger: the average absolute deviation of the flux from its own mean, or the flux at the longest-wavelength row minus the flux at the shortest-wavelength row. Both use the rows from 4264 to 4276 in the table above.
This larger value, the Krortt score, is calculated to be 0.46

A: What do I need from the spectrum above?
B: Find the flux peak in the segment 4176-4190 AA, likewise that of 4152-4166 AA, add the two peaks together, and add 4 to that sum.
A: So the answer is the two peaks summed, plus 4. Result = 22.1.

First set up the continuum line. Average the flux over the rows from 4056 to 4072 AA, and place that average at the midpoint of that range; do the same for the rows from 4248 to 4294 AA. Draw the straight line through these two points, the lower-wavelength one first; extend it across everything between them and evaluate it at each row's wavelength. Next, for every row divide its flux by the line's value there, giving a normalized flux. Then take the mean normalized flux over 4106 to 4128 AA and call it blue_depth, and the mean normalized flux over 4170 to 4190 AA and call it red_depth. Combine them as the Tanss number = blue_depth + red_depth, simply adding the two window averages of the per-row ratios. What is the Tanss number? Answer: 2.03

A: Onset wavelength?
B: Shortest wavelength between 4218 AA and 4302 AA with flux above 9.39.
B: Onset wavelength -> 4295 AA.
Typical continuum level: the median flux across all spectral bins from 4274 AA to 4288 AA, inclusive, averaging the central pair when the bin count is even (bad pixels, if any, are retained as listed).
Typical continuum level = 8.81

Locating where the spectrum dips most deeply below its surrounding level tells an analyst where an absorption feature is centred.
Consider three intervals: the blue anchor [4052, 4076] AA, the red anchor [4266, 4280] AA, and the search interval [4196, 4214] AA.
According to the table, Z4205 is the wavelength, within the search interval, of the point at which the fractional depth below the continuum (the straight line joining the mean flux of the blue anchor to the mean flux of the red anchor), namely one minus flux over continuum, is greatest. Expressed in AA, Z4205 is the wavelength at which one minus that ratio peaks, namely 4197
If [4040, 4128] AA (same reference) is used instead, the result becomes 4051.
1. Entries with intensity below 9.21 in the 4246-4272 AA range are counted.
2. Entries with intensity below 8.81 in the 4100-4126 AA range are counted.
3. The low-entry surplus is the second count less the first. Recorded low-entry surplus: -13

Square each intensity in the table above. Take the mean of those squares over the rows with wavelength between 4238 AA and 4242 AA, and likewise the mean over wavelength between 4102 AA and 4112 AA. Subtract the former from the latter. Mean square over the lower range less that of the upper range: 32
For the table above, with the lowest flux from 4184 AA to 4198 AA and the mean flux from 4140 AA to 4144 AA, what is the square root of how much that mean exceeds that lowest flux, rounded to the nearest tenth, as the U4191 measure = 1.2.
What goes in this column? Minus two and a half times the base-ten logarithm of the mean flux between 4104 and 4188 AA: -2.39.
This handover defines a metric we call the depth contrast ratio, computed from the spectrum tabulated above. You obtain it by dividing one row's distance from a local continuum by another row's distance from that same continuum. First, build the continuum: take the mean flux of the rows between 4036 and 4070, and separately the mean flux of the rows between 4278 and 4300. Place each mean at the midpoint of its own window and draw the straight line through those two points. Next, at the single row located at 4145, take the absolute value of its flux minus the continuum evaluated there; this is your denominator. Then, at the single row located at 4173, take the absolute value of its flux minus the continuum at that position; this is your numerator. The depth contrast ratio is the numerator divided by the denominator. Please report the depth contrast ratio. 4.6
